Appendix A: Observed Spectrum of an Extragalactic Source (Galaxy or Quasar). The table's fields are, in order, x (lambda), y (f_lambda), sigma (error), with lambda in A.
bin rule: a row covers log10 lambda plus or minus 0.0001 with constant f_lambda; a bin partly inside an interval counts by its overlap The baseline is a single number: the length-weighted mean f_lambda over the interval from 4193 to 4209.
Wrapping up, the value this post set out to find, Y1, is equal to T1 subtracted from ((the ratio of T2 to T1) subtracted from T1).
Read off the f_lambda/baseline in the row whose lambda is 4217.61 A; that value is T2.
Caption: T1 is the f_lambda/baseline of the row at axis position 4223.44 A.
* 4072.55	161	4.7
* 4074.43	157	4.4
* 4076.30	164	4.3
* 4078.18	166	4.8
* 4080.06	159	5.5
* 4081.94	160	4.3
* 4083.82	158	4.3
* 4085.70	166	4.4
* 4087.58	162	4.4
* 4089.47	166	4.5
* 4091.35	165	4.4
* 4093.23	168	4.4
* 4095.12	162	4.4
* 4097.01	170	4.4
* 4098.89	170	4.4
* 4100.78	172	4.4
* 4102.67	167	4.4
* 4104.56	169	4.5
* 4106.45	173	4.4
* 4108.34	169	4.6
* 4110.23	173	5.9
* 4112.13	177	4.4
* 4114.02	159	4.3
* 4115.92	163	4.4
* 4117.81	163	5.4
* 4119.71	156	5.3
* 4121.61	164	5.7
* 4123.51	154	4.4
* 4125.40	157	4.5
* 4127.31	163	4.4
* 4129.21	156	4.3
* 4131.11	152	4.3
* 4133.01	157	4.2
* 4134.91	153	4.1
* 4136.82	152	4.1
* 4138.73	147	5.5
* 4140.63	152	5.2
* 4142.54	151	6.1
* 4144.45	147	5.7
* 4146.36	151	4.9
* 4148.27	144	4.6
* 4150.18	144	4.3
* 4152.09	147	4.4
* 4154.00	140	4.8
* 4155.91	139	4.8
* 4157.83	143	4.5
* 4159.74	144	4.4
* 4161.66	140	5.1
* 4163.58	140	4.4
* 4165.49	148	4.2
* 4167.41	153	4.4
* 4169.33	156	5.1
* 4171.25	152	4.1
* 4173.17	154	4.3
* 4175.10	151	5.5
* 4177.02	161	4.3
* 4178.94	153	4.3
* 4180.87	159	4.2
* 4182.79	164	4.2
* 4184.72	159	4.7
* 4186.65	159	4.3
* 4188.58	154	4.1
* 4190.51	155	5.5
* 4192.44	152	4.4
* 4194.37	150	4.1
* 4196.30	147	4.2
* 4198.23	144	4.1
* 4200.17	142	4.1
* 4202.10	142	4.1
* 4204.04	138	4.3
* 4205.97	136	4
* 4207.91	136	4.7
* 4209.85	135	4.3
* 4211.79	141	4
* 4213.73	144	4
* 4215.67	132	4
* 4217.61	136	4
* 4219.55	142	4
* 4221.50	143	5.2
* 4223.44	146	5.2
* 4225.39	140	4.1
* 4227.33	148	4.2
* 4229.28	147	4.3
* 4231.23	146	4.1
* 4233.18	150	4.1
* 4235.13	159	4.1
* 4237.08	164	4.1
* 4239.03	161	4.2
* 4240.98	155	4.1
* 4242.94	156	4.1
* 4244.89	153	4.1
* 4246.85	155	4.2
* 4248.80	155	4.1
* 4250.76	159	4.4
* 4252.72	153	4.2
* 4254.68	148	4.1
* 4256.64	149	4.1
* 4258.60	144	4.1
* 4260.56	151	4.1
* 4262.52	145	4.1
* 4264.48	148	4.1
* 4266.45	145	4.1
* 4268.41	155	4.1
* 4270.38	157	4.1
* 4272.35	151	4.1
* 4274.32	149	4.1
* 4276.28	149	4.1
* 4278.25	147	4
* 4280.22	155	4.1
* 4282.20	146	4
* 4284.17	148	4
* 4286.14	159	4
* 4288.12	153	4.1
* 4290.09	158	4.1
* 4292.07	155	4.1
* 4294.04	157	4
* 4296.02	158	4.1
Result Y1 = -0.93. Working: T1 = 1.03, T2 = 0.96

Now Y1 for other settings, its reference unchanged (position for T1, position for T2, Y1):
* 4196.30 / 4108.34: -1.15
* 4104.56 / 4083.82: -0.93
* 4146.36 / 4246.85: -1.03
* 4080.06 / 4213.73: -0.91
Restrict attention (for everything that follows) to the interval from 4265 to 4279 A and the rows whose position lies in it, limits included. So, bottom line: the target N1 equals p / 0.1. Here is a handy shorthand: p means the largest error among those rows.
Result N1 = 41.0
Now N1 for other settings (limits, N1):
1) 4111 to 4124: 57.0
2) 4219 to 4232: 52.0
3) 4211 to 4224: 52.0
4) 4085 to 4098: 45.0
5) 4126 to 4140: 55.0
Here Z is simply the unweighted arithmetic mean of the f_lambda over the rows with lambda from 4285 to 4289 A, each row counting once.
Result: 156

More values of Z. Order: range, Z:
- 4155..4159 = 141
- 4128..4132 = 154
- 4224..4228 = 144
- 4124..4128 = 160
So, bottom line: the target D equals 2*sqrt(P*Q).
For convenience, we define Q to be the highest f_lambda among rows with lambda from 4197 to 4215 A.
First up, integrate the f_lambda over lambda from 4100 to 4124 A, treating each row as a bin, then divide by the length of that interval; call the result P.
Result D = 309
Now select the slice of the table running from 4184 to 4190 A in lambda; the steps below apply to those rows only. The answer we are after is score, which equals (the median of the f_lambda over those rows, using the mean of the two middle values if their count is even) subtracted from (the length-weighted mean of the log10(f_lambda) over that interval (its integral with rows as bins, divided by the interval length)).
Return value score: -157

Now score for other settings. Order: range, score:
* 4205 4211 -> -134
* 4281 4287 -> -146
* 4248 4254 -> -153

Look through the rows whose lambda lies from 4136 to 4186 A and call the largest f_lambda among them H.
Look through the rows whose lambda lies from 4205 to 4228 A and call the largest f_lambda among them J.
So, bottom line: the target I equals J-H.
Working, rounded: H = 164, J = 148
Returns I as -16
